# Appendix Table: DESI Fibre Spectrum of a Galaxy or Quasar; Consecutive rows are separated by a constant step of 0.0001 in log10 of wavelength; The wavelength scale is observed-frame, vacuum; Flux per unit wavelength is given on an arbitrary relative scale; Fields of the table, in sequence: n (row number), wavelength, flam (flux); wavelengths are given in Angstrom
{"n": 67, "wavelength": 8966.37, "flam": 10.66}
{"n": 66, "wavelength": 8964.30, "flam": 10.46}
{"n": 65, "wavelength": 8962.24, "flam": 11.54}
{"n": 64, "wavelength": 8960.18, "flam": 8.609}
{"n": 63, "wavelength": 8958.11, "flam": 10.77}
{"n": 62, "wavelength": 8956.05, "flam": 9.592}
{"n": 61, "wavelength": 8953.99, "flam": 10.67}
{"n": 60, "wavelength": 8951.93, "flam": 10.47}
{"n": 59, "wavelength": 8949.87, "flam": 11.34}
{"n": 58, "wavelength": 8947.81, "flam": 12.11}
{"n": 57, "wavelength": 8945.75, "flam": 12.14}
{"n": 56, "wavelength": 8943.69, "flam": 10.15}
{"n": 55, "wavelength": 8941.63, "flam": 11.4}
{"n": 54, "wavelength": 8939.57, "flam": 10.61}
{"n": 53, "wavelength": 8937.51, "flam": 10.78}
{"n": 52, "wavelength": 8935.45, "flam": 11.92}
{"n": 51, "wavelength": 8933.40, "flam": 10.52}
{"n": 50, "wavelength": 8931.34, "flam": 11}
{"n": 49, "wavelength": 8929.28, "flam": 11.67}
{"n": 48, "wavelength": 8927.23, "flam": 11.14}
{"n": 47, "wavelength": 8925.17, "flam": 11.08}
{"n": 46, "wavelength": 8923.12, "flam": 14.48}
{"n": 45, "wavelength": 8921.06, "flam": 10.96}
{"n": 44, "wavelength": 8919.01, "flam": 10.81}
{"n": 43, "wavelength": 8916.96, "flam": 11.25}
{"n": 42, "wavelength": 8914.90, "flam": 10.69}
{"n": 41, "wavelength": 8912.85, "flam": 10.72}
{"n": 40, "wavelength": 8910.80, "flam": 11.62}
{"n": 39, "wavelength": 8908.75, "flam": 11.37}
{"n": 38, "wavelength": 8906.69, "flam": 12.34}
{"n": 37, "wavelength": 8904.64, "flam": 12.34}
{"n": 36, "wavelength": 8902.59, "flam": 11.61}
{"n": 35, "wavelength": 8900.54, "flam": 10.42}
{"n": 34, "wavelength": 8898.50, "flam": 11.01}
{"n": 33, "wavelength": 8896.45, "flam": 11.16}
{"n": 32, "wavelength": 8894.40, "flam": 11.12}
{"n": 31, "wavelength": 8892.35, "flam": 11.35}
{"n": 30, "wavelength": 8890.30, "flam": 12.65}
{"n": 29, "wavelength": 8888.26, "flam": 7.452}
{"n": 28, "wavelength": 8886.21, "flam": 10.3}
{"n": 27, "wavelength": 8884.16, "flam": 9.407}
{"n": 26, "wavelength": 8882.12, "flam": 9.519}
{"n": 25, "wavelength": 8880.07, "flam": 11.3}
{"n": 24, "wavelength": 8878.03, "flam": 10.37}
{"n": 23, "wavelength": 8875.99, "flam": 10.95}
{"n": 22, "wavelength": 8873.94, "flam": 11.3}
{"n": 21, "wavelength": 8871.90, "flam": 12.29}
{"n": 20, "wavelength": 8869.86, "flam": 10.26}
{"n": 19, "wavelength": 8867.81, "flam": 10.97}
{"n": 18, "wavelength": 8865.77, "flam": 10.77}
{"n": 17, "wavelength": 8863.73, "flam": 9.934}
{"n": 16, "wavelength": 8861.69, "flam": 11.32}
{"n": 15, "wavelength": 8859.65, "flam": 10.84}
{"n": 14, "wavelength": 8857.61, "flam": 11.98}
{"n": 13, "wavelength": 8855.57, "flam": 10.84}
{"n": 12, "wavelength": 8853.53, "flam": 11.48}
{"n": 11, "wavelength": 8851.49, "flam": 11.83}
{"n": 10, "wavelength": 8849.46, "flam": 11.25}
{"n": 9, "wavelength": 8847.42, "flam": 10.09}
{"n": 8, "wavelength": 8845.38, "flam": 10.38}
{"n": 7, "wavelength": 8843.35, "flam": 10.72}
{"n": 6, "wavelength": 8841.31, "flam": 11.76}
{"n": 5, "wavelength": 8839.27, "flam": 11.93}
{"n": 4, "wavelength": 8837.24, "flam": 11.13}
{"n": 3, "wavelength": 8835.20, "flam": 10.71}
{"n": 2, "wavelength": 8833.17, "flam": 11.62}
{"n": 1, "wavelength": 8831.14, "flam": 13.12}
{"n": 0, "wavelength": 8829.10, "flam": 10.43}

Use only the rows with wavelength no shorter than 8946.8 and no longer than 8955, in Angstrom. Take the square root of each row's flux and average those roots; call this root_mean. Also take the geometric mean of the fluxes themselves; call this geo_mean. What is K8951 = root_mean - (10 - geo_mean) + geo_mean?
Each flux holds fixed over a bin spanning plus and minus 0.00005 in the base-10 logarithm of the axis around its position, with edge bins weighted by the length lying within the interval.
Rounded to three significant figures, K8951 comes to 15.6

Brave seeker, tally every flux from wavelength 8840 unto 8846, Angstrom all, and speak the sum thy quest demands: 32.9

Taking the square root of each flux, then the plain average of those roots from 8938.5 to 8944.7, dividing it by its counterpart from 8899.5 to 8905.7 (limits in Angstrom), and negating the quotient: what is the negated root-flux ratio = -0.97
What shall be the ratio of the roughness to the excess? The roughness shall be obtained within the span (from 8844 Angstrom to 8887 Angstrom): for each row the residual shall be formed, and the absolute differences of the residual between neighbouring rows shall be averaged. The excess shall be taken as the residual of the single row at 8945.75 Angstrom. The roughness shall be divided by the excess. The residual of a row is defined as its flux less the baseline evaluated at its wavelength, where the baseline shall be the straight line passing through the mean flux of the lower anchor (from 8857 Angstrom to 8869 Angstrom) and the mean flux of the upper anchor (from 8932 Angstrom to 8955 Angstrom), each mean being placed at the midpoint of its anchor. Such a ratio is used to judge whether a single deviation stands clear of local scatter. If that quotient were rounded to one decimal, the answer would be 0.8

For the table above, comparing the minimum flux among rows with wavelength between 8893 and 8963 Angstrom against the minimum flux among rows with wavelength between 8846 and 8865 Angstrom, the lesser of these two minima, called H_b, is 8.6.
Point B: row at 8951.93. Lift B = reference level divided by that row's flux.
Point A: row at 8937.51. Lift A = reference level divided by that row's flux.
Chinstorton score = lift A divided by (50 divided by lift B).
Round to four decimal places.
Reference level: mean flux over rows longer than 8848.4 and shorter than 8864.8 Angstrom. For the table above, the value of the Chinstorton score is 0.0222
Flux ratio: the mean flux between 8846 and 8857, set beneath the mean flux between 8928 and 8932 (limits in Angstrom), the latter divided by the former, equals 1.02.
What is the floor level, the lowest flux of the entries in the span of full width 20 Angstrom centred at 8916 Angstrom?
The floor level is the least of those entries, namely 10.69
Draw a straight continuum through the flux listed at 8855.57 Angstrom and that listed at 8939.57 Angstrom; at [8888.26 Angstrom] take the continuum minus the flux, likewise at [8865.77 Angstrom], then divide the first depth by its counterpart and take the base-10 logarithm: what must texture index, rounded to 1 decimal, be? 1.9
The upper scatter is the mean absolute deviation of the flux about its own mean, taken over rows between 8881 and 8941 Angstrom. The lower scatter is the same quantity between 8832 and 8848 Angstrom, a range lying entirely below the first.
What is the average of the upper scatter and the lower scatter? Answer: 0.66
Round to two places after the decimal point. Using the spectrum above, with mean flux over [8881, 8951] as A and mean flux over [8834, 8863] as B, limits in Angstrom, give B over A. 1.00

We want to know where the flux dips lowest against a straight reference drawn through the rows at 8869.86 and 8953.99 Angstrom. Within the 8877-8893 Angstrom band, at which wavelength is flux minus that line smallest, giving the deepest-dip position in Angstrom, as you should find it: 8888.26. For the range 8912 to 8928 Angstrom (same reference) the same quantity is 8914.90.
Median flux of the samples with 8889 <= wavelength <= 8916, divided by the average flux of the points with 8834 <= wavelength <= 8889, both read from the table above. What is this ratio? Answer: 1.05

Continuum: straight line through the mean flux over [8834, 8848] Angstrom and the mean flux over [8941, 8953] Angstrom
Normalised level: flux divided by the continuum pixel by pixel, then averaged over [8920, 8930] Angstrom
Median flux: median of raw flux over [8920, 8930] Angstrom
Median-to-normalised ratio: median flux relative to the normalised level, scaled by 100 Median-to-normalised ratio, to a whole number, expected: 1052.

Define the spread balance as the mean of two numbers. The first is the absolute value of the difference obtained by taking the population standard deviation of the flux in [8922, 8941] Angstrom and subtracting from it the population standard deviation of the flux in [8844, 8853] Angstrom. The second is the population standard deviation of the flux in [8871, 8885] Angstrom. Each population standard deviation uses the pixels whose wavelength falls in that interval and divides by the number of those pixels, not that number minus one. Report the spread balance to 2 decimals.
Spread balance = 0.71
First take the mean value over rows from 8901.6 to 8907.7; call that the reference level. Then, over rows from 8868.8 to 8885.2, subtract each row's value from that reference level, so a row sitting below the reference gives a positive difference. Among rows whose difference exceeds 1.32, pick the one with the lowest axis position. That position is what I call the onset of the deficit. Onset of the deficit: 8869.86 Angstrom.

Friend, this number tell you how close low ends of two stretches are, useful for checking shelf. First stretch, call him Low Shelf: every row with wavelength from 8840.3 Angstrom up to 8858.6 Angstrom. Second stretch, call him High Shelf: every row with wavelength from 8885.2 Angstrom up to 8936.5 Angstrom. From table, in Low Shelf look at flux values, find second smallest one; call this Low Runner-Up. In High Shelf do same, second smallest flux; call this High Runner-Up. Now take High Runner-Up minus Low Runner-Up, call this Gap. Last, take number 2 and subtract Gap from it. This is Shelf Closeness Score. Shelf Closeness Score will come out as 2.1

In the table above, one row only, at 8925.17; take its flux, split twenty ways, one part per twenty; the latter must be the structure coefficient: 0.554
